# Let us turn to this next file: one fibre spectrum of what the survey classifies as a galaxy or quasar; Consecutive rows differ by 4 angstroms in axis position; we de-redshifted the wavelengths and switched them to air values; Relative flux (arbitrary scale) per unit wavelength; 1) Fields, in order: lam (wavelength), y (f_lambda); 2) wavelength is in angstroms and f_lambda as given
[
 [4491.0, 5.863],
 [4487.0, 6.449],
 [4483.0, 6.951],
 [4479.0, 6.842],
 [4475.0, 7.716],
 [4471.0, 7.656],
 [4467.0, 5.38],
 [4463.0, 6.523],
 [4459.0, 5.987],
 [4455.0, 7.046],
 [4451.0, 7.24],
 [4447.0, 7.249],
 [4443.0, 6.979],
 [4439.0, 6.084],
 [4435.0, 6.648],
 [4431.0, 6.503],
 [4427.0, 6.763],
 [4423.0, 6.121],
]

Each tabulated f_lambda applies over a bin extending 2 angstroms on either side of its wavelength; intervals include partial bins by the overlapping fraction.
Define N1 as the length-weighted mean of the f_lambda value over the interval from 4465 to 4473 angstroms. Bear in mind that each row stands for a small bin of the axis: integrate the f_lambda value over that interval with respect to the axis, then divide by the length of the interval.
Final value 6.52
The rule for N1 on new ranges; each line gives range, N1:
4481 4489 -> 6.70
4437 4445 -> 6.53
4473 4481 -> 7.28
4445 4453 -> 7.24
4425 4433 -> 6.63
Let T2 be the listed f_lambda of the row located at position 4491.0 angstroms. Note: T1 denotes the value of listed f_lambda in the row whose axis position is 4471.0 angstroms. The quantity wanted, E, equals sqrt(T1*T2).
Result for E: 6.7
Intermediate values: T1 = 7.656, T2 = 5.863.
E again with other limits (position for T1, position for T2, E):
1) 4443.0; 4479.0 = 6.9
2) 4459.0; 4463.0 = 6.2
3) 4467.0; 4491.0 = 5.6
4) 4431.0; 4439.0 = 6.3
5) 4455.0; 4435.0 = 6.8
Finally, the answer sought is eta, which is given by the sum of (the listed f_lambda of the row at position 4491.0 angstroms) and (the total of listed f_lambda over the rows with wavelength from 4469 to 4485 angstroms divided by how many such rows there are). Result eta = 13.15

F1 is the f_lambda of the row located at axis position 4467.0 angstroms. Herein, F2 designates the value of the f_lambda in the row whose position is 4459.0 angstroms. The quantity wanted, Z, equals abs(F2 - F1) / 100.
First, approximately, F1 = 5.38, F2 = 5.987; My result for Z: 0.006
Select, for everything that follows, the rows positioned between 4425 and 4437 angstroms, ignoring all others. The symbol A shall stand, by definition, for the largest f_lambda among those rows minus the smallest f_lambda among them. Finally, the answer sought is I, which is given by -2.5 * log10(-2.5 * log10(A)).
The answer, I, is -0.4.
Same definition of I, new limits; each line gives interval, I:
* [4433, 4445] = 2.3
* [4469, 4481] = 2.1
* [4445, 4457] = -0.6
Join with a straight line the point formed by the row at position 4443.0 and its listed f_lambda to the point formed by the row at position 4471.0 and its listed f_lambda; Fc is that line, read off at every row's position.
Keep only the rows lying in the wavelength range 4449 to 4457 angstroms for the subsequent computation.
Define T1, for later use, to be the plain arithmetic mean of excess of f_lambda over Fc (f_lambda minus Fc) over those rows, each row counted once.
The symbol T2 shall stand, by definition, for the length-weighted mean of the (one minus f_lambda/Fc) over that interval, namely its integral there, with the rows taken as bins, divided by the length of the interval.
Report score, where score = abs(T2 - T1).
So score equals 0.09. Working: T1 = -0.1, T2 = 0.011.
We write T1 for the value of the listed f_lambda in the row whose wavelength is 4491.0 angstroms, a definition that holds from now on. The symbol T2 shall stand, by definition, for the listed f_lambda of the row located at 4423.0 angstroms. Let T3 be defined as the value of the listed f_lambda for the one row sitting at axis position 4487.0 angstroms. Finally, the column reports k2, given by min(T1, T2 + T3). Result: 5.9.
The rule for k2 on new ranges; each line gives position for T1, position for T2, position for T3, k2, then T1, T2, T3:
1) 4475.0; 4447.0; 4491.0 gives 7.7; 7.716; 7.249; 5.863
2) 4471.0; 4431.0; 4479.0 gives 7.7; 7.656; 6.503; 6.842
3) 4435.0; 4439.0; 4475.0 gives 6.6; 6.648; 6.084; 7.716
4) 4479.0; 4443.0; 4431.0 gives 6.8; 6.842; 6.979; 6.503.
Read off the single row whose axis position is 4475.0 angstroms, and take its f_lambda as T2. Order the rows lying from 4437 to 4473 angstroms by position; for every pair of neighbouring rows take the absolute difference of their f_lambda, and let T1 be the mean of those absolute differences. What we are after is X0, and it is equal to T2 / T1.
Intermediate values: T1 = 0.80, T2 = 7.716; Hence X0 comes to 10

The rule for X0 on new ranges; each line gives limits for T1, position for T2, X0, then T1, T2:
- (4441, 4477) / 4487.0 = 9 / 0.69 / 6.449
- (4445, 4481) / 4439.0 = 8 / 0.77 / 6.084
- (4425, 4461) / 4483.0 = 16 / 0.42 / 6.951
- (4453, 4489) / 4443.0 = 9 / 0.82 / 6.979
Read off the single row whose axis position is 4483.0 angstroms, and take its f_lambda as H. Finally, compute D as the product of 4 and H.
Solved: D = 27.8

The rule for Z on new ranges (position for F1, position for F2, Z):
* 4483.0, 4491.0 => 0.011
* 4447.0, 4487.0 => 0.008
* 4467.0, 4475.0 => 0.023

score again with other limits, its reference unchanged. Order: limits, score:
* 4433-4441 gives 0.54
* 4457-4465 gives 1.32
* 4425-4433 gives 0.01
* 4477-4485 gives 1.13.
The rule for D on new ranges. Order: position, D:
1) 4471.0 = 30.6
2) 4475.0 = 30.9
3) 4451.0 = 29.0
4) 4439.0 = 24.3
